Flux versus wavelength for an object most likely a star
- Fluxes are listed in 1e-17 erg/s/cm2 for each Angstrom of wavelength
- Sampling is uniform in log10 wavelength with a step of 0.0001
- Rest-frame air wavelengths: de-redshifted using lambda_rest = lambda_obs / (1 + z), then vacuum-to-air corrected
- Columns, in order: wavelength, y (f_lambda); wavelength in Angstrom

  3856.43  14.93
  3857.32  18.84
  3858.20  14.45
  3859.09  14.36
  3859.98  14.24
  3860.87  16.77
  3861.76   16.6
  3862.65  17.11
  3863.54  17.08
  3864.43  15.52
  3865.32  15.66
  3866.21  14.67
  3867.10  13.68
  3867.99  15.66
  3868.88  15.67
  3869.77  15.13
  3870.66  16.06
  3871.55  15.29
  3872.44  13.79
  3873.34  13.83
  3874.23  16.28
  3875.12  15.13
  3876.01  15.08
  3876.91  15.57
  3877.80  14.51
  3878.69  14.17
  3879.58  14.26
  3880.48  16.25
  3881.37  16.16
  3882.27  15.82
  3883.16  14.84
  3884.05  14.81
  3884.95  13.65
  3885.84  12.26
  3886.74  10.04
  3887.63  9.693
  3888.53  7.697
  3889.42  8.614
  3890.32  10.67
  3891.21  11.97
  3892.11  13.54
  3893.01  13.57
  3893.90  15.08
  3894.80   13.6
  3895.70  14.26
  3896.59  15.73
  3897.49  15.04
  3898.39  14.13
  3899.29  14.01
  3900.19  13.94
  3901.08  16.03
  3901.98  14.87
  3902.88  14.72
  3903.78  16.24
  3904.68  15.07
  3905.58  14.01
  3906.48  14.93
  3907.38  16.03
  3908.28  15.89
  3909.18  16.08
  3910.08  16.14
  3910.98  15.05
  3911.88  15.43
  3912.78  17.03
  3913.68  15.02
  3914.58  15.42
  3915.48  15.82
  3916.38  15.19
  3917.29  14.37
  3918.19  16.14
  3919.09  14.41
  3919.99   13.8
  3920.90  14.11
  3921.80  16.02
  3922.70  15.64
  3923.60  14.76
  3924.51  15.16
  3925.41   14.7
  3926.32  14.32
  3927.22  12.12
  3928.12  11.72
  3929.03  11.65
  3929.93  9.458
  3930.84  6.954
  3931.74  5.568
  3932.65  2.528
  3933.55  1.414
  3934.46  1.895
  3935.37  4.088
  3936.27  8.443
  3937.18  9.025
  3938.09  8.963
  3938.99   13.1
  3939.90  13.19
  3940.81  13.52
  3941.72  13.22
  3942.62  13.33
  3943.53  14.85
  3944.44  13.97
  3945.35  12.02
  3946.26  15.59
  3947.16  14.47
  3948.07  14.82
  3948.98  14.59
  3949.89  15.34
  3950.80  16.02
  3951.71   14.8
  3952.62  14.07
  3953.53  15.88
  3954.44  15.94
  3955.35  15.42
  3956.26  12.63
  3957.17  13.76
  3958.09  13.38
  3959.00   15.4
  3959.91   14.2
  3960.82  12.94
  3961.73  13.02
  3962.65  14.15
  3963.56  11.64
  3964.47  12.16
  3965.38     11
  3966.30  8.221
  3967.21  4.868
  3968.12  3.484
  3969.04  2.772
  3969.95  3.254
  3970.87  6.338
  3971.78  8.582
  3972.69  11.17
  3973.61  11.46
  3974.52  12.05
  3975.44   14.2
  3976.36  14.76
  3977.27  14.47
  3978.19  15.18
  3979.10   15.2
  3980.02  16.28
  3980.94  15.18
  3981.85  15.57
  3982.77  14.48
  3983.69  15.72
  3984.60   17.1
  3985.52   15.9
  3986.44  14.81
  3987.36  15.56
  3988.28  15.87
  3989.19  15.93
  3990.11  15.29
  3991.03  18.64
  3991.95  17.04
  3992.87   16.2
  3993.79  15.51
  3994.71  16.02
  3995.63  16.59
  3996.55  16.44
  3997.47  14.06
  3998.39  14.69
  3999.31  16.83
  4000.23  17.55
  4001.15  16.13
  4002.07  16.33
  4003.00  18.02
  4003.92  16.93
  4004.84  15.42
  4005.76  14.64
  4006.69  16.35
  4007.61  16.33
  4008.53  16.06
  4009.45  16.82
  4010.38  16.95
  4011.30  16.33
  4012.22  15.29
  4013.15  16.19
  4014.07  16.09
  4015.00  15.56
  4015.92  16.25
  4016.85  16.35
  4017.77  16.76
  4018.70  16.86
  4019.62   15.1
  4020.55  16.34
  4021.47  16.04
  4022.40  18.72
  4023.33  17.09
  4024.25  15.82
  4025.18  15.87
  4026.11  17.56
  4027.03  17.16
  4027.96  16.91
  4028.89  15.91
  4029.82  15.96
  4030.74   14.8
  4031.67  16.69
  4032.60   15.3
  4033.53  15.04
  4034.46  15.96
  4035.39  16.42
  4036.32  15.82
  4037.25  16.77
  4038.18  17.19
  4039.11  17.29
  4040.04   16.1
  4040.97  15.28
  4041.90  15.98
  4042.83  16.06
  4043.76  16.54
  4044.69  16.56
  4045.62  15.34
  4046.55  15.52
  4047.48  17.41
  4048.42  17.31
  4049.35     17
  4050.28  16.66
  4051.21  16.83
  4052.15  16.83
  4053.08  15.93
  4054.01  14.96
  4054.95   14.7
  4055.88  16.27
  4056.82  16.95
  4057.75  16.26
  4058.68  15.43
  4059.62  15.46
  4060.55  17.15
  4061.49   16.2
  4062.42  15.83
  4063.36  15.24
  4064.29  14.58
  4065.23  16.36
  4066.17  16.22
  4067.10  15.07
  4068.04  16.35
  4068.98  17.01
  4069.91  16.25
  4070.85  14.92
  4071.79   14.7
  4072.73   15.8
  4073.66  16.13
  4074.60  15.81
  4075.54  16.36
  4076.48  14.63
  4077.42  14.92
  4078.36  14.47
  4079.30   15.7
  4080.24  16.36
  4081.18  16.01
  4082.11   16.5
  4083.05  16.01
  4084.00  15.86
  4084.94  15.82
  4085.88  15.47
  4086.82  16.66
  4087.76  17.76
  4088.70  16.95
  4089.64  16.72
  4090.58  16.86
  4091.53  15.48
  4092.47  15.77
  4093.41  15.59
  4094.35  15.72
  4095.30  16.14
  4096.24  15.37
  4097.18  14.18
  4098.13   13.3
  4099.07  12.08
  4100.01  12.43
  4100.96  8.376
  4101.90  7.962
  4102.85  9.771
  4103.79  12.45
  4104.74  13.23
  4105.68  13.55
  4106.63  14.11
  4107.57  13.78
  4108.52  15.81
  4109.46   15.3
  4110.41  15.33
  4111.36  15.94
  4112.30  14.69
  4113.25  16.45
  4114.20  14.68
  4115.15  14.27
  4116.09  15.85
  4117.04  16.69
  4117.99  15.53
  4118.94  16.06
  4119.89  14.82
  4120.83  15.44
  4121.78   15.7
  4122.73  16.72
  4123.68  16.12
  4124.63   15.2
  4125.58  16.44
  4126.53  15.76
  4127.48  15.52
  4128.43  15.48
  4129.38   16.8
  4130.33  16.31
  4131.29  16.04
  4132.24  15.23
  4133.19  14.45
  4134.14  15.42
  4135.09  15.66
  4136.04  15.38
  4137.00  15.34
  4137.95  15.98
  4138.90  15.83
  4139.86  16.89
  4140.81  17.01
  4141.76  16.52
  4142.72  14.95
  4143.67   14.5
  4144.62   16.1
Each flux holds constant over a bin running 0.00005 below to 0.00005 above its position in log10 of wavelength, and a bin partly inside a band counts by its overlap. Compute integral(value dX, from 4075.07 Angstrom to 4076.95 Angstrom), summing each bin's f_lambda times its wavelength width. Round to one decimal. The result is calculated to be 29.1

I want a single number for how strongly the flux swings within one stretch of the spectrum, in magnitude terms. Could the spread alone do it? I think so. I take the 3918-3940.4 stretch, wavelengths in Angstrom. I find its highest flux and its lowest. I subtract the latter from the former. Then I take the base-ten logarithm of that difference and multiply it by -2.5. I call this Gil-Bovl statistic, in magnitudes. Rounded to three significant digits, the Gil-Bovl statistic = -2.92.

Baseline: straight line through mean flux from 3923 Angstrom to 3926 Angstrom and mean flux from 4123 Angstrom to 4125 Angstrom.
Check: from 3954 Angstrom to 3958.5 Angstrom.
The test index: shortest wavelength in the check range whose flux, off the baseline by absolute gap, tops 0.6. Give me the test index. 3954.44 Angstrom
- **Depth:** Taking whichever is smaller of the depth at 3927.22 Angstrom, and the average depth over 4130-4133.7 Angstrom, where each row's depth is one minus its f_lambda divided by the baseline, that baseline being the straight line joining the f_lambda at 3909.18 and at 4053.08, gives 0.02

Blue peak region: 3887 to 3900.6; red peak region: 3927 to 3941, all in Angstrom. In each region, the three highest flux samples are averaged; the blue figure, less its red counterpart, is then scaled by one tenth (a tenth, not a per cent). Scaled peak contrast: 0.20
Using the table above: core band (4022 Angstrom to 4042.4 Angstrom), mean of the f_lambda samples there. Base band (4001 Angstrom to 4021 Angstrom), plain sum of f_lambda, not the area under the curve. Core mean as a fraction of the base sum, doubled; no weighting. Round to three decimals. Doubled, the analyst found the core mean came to 0.092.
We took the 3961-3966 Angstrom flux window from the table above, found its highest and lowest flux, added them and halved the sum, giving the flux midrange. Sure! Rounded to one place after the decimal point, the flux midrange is 12.6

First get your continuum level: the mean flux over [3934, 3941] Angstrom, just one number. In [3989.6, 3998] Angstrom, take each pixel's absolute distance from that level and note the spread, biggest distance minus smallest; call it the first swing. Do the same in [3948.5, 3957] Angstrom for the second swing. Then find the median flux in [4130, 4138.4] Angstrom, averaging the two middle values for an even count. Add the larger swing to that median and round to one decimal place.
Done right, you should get 20.0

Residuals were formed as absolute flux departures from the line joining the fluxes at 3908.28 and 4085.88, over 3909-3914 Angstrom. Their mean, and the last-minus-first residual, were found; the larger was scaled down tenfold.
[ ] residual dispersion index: 0.067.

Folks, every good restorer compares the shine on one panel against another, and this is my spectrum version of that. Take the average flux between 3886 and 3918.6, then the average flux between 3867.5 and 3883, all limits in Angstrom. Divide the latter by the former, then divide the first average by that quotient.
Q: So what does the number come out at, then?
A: 13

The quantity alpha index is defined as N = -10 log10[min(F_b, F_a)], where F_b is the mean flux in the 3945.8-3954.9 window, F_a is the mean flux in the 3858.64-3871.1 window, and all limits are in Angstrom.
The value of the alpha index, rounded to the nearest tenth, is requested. -11.8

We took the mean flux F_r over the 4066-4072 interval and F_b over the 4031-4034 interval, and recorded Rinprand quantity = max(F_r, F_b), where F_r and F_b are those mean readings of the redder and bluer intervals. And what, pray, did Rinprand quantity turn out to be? 15.8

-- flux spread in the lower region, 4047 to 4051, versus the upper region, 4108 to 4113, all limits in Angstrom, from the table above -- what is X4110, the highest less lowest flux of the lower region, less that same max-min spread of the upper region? -0.50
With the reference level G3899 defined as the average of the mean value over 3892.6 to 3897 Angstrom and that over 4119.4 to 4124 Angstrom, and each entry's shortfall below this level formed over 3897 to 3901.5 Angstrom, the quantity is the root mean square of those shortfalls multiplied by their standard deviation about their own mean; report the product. 0.8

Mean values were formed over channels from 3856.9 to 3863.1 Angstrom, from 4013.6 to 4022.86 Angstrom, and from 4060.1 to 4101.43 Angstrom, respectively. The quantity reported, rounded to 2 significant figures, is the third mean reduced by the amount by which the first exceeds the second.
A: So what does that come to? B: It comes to 16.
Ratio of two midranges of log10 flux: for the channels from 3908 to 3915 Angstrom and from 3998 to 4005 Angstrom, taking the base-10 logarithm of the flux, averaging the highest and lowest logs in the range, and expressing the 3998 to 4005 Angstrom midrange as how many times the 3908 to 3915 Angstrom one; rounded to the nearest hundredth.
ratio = 1.01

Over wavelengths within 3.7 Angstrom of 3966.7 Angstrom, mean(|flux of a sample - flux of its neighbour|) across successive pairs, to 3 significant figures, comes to 1.48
